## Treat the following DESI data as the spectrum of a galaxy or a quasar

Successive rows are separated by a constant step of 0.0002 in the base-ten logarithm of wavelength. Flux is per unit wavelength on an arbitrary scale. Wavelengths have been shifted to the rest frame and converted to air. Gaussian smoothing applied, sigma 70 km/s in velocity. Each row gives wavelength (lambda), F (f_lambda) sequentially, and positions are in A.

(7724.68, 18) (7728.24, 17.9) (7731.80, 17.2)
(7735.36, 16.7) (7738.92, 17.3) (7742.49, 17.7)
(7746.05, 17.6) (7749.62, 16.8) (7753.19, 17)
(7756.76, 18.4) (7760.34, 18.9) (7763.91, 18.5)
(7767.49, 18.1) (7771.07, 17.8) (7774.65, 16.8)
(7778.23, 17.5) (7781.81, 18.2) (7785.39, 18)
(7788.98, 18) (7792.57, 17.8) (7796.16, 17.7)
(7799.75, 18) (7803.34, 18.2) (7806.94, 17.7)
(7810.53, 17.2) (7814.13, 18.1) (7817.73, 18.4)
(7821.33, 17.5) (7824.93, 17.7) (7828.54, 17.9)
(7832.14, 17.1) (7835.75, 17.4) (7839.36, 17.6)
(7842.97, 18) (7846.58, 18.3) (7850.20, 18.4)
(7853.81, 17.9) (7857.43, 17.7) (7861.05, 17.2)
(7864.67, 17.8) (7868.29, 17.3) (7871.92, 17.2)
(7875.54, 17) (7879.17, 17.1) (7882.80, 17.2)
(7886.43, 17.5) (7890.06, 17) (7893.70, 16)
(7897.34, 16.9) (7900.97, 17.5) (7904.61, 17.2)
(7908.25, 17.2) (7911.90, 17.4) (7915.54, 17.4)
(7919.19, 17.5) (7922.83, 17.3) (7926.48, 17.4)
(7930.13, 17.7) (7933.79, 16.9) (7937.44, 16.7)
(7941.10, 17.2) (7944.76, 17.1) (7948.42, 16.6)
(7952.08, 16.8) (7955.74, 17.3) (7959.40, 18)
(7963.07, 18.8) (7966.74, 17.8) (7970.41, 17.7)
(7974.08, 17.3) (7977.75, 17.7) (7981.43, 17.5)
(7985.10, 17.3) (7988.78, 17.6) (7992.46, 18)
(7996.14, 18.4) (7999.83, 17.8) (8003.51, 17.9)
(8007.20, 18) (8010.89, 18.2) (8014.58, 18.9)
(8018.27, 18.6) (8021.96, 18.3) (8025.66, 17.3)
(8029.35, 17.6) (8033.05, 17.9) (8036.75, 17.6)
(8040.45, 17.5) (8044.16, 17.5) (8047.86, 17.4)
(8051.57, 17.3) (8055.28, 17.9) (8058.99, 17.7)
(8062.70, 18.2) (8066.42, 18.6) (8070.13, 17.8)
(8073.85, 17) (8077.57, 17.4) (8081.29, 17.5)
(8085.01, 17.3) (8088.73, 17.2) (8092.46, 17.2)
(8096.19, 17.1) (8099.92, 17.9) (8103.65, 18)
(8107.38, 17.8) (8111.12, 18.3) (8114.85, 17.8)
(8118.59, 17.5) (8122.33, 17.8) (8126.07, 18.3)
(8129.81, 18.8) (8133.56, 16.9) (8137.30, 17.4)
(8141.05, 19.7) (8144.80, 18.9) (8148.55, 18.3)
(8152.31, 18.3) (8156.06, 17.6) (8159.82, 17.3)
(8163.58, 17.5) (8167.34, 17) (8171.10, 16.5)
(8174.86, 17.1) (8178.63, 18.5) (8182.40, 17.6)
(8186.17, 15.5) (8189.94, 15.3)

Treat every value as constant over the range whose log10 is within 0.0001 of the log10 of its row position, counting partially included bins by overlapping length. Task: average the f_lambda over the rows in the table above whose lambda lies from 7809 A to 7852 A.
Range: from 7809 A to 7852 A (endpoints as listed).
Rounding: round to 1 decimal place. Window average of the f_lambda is 17.8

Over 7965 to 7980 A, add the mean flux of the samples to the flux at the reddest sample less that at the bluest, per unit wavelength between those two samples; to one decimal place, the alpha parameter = 17.6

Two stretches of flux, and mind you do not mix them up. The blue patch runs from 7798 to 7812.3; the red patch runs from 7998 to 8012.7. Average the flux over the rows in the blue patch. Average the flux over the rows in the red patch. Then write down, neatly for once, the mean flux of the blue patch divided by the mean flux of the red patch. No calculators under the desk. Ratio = 0.989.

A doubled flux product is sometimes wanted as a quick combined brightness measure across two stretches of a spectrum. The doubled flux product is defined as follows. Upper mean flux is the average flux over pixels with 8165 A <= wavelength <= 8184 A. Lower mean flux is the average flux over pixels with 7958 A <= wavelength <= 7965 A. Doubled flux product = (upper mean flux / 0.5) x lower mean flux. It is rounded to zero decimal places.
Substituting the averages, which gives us 638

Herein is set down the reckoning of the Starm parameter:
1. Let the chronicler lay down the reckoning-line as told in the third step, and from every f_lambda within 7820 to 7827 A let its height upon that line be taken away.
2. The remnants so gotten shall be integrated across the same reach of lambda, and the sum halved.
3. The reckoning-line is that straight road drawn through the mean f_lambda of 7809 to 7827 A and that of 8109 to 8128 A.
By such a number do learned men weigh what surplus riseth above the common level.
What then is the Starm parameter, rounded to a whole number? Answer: -1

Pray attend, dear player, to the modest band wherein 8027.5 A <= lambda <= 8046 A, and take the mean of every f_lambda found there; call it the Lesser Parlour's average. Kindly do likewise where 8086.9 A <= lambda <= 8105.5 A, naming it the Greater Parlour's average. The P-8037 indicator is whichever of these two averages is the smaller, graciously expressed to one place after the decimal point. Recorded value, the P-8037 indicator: 17.5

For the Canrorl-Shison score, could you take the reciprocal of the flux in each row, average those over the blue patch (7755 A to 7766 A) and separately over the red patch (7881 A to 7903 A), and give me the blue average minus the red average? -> -0.0050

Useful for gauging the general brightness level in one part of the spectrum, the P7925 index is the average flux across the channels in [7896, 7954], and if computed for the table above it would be 17.2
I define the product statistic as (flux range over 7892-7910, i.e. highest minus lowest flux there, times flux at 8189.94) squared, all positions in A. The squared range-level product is 527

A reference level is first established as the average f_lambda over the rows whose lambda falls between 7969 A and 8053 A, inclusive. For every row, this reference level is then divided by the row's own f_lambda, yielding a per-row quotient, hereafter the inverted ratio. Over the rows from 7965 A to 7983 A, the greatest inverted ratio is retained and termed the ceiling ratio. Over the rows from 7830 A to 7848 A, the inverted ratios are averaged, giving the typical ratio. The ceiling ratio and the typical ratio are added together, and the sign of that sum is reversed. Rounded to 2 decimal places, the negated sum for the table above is -2.04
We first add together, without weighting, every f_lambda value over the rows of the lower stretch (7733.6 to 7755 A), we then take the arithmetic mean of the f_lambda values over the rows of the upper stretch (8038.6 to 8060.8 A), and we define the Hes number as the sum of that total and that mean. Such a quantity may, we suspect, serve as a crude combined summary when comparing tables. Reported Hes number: 121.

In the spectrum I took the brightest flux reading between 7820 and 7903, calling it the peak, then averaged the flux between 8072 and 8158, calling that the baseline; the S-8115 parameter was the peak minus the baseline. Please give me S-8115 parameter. 0.6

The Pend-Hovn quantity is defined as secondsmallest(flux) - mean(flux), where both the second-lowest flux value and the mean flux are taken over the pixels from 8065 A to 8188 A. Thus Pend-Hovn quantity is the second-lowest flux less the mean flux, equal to -1.2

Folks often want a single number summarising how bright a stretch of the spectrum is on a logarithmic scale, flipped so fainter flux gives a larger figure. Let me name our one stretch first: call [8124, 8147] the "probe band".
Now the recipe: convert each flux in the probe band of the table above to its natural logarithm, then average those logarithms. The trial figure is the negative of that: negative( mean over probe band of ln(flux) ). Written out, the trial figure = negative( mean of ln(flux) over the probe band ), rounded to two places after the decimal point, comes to -2.91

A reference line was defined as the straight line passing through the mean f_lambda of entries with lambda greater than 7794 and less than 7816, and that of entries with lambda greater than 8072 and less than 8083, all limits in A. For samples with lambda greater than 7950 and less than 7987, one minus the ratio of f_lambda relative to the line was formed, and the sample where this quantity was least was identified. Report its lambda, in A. 7963.07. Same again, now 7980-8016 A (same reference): 8014.58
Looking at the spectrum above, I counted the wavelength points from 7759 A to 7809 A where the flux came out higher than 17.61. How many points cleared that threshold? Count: 12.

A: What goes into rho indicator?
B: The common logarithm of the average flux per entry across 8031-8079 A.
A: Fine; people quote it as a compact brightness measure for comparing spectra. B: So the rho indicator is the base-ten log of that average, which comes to 1.25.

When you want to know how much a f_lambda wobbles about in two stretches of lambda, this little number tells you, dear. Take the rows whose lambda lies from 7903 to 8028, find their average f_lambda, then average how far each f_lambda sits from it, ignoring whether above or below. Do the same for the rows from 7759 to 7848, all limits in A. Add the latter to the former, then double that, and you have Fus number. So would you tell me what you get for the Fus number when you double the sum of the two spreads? 1.6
